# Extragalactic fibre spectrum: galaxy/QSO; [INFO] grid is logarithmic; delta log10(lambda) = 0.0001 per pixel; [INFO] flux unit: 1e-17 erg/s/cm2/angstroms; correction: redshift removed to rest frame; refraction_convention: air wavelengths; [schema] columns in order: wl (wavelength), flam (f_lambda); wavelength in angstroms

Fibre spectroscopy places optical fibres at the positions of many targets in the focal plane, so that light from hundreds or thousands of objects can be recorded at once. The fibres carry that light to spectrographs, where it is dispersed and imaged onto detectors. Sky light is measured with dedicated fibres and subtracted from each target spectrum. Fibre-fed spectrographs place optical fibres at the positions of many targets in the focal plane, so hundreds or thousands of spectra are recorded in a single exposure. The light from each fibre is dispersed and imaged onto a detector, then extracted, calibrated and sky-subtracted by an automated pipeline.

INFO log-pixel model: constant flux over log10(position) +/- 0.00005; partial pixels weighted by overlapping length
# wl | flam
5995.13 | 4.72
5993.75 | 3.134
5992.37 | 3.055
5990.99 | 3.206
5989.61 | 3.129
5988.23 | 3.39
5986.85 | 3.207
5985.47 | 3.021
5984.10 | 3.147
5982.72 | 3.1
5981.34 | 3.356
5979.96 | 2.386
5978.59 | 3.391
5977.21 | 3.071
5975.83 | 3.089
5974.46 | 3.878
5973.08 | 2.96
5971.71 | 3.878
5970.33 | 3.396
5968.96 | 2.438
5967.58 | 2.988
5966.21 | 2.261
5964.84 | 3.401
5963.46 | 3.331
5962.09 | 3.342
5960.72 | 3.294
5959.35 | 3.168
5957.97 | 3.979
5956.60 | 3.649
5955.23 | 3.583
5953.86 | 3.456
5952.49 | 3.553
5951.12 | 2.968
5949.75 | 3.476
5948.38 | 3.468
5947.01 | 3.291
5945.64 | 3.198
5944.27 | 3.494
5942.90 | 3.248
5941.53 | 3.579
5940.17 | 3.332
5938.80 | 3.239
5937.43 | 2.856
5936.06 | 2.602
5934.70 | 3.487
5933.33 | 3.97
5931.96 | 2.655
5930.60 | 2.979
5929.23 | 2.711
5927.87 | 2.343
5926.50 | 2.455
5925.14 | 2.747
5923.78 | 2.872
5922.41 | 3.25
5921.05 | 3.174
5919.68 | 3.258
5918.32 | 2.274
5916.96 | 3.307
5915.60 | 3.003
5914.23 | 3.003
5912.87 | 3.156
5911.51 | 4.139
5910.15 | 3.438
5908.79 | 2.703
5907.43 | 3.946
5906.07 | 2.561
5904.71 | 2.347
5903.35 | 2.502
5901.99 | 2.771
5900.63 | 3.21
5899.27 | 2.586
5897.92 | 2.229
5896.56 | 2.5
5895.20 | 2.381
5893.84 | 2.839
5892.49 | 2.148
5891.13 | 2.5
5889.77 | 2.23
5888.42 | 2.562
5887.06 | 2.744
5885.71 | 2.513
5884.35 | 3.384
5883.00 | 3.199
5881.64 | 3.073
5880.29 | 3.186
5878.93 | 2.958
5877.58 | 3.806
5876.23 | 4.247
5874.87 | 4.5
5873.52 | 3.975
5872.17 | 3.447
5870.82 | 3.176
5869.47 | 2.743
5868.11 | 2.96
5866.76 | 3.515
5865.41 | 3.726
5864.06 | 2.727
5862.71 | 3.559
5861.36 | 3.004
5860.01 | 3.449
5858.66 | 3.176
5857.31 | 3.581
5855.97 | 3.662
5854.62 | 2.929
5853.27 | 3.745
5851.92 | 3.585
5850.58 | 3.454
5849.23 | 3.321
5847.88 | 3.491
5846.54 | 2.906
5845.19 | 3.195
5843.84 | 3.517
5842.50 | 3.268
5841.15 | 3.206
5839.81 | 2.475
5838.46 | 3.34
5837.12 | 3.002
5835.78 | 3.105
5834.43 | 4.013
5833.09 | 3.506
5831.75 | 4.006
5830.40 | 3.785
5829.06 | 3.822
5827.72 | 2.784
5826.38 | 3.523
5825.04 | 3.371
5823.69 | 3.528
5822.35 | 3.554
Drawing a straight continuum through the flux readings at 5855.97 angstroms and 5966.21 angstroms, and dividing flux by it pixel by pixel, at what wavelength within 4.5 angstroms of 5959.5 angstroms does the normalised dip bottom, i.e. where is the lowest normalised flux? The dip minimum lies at 5959.35 angstroms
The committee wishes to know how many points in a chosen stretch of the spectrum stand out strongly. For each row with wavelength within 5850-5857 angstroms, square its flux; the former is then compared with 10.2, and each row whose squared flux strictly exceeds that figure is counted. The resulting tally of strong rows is 4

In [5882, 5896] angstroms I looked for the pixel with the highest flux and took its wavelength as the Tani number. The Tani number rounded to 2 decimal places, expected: 5884.35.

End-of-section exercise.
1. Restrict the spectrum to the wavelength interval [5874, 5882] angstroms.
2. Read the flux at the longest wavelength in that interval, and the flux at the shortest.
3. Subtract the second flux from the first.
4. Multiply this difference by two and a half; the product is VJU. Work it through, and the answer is -3.6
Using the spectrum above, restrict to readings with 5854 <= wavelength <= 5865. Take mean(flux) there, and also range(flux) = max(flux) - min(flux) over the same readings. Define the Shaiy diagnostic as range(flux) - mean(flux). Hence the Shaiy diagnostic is -2.3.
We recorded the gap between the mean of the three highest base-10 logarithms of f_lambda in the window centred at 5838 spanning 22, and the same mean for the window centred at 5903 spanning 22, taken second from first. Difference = 0.013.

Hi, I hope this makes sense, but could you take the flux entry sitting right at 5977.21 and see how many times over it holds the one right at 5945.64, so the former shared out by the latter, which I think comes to 1.0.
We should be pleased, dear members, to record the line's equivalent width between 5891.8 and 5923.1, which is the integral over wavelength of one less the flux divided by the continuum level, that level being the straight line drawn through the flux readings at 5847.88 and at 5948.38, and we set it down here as 5.2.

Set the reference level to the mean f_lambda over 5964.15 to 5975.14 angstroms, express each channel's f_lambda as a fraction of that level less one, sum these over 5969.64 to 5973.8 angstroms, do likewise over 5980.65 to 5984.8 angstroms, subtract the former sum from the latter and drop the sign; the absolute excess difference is 0.20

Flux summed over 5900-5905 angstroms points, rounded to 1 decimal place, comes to 10.8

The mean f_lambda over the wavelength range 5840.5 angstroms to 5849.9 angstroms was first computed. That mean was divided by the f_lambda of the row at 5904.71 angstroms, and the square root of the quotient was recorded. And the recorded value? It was 1.18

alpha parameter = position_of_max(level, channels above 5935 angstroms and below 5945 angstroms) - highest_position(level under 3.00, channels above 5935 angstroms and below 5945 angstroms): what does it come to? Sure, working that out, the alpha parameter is 4.1 angstroms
